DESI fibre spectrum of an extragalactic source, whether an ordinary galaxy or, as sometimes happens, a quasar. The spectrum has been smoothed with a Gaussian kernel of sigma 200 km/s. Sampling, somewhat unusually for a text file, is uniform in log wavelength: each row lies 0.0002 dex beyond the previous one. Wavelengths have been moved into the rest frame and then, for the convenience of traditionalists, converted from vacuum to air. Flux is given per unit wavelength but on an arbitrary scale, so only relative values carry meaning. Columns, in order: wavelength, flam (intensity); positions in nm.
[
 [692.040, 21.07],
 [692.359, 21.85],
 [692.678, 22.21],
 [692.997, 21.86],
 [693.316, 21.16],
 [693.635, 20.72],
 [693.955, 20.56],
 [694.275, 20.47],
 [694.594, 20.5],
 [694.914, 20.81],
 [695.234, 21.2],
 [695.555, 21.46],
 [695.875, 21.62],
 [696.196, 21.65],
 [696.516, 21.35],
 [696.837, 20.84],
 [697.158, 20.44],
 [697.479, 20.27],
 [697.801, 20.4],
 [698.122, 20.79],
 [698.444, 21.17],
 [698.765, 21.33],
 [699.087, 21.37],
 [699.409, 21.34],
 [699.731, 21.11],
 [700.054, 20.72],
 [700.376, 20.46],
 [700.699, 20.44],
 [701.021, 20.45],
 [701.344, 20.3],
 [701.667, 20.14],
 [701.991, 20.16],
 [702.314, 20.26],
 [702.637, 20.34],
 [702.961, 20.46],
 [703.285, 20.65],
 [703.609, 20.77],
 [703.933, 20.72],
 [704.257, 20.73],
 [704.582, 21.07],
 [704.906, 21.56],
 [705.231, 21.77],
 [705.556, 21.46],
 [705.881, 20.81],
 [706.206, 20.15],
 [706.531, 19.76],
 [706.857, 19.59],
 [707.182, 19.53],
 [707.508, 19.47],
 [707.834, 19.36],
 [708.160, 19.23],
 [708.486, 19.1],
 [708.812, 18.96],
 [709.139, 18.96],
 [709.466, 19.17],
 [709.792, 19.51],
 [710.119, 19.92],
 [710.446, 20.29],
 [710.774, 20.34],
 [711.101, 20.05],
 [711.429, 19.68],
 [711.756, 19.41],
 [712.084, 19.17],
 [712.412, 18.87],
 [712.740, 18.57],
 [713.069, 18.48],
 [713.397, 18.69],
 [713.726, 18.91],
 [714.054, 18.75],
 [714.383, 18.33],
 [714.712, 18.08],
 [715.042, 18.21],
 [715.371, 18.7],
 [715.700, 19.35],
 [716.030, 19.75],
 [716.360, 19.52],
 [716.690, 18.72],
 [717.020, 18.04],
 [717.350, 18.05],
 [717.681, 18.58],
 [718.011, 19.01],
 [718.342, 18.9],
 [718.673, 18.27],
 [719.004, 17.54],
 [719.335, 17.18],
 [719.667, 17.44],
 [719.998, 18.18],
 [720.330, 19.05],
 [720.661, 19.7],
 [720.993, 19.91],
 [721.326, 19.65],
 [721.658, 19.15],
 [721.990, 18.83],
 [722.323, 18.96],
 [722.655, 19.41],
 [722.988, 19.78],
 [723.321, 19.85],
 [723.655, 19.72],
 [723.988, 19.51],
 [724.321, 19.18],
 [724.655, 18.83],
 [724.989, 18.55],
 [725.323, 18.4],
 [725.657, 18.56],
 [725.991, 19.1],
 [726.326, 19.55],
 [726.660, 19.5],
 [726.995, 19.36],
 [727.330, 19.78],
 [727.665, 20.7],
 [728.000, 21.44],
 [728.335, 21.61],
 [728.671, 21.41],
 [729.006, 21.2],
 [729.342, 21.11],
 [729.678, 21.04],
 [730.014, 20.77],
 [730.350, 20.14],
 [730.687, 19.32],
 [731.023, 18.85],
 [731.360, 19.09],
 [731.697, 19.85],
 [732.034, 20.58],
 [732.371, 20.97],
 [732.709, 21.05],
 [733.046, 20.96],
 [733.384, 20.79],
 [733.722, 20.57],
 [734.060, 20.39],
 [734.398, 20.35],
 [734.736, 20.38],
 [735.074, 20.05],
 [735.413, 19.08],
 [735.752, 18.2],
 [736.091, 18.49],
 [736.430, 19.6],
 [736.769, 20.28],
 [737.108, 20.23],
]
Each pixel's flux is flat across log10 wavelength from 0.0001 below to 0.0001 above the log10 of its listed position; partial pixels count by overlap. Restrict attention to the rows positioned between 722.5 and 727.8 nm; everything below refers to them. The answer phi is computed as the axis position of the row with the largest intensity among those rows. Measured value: 727.665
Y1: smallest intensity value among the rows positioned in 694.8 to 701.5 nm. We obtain 20.27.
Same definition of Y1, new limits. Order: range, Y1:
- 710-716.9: 18.08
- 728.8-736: 18.2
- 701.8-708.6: 19.1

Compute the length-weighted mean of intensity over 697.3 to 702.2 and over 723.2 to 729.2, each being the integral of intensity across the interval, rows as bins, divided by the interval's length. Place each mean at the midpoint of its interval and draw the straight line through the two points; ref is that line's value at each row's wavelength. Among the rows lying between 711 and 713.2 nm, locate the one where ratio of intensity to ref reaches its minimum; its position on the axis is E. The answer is 713.069 nm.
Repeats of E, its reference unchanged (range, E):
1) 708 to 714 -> 713.069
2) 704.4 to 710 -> 708.812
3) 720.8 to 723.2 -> 721.990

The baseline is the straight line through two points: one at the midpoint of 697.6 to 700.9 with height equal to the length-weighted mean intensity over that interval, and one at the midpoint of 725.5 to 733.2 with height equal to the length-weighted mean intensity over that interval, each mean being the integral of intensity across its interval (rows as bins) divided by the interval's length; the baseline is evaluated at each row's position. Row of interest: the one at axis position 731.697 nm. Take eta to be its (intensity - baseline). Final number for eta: -0.4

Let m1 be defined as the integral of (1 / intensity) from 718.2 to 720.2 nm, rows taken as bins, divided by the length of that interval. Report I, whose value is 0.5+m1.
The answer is 0.556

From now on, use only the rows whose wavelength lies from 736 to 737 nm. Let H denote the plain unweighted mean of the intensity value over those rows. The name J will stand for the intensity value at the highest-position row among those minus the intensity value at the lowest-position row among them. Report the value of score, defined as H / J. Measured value 11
